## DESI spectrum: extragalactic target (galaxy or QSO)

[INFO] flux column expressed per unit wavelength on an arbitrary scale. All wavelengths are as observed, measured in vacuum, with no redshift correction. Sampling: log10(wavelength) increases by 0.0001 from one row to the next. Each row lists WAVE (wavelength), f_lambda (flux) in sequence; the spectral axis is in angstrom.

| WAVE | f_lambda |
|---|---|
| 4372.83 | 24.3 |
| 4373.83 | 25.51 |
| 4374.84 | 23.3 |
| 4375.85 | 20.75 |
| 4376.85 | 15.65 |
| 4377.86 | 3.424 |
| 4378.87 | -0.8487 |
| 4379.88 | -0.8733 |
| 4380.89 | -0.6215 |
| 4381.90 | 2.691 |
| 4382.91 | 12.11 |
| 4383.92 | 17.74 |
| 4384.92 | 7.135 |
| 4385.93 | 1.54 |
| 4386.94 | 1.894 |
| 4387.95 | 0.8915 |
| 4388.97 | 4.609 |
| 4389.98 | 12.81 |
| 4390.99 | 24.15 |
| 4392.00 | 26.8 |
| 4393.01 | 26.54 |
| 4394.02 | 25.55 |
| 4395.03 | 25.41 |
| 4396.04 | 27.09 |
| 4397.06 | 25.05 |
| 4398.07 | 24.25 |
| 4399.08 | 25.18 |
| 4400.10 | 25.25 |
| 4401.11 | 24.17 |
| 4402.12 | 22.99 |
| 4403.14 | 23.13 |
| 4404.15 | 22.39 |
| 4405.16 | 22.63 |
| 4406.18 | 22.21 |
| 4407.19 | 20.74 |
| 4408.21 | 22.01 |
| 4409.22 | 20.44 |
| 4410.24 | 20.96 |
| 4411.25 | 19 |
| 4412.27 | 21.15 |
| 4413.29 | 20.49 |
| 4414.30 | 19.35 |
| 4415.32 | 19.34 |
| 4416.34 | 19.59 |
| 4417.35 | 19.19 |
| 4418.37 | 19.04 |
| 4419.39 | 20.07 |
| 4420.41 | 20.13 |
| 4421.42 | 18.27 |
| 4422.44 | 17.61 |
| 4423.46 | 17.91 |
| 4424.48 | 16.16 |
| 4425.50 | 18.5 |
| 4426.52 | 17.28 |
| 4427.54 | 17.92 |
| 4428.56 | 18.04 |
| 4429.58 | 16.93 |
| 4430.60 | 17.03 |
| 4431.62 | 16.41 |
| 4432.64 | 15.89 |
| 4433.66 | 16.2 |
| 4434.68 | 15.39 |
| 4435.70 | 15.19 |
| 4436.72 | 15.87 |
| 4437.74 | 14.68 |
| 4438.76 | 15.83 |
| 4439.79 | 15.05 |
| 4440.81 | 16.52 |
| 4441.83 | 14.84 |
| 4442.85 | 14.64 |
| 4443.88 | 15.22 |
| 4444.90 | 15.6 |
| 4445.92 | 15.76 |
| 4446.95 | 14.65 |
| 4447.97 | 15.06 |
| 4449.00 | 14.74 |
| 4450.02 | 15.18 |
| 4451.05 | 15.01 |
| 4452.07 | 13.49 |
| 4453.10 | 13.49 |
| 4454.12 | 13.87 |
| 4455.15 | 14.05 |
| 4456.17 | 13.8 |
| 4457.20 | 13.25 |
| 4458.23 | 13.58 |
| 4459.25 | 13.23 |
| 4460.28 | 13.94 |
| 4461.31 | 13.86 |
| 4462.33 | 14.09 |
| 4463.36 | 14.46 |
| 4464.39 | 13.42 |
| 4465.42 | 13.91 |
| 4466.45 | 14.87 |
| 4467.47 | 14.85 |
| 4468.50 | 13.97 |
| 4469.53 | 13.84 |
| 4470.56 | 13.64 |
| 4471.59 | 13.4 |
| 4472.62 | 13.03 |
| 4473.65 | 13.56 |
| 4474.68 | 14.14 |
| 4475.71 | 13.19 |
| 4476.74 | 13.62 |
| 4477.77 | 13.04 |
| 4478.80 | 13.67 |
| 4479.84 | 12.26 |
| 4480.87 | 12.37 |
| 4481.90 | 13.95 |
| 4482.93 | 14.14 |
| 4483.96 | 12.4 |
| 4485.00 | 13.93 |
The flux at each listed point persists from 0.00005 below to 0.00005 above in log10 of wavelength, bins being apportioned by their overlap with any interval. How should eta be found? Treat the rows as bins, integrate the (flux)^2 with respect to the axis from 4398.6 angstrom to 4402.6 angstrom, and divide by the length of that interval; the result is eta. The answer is 596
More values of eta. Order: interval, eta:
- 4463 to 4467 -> 201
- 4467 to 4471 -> 198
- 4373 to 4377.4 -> 473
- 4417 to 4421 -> 384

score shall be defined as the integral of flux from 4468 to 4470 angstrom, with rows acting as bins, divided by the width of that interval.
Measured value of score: 14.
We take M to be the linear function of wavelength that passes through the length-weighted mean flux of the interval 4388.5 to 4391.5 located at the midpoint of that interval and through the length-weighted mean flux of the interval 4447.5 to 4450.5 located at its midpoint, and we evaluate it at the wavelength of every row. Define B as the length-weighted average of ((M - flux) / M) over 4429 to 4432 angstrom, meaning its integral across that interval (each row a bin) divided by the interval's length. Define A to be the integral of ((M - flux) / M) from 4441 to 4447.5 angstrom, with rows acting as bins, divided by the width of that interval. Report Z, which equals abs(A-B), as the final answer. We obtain 0.13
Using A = -0.02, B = -0.15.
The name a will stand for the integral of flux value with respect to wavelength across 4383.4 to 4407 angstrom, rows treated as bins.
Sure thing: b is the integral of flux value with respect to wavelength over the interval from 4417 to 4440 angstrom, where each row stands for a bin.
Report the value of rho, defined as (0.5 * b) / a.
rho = 0.44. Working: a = 452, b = 395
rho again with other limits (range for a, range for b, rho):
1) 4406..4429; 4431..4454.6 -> 0.40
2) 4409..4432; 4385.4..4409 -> 0.55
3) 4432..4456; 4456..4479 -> 0.44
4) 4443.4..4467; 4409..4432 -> 0.64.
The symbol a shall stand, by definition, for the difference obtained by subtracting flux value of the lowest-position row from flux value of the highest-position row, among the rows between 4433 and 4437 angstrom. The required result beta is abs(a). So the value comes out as 0.3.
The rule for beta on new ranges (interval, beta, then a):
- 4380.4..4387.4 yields 2.5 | 2.5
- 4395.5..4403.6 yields 4.0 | -4.0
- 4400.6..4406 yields 1.5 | -1.5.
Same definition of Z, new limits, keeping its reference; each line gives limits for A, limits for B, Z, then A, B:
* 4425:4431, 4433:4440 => 0.16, -0.20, -0.05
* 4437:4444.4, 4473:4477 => 0.15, -0.03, 0.12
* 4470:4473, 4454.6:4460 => 0.03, 0.13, 0.10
